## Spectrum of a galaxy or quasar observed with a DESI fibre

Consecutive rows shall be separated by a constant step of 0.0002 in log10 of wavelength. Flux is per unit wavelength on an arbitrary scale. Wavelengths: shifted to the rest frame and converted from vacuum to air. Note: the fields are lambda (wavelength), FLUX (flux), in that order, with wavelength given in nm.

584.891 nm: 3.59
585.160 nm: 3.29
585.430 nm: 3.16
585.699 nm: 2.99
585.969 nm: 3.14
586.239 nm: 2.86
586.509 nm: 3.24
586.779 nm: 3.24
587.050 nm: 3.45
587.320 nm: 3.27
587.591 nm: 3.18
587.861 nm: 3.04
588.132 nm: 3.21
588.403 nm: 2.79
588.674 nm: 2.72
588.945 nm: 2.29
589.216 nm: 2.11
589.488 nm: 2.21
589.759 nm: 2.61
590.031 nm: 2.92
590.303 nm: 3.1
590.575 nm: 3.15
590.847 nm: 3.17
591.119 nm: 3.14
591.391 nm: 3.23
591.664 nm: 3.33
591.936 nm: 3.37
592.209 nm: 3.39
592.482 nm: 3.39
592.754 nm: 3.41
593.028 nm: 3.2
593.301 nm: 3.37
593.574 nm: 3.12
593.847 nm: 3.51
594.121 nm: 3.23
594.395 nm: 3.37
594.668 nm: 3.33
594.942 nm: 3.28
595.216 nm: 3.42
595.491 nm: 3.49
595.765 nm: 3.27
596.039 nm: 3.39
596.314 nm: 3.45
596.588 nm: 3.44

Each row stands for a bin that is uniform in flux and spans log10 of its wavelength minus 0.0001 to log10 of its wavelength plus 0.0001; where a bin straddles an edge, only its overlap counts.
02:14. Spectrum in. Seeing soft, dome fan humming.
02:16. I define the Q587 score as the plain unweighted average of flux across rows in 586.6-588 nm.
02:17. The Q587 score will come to 3.24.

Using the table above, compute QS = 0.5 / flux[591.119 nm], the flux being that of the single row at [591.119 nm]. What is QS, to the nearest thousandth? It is 0.159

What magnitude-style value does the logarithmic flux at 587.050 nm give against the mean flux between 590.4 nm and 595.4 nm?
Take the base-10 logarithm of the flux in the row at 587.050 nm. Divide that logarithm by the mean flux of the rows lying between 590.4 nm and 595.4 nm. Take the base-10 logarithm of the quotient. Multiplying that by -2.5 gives 1.97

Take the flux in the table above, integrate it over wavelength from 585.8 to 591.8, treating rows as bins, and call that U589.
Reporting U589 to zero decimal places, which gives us 18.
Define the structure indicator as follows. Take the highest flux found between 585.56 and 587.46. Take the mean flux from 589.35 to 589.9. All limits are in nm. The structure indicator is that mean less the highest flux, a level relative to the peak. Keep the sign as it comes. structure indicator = -1.04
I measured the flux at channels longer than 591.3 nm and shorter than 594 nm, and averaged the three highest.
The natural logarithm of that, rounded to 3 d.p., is 1.235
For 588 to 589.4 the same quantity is 1.067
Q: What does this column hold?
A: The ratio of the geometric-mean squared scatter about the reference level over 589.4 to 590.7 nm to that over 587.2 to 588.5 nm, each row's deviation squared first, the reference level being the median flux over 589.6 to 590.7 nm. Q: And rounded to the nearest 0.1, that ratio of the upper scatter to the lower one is 2.1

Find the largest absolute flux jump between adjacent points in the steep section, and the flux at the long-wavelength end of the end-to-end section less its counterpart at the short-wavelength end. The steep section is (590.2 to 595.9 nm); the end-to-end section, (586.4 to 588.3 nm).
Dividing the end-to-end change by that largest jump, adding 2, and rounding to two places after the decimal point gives 1.92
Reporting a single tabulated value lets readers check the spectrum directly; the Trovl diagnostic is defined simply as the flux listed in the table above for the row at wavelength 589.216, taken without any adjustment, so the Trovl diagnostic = 2.11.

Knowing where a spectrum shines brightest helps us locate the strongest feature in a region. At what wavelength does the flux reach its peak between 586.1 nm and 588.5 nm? 587.050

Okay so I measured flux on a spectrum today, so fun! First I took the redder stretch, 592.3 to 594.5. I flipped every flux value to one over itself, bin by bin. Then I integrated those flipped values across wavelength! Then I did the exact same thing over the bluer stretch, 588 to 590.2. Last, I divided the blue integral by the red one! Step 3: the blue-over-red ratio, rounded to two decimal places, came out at 1.29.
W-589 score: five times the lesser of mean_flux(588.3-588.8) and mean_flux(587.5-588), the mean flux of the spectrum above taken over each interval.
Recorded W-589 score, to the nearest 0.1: 13.8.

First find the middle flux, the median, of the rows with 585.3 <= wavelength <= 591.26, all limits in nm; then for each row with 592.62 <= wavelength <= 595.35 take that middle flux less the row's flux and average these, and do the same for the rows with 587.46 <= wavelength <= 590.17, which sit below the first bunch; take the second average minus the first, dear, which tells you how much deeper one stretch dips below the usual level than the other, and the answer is 0.6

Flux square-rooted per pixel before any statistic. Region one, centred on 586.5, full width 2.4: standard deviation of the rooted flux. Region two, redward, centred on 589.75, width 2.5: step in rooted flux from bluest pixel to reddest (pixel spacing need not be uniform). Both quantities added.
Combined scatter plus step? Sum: 0.18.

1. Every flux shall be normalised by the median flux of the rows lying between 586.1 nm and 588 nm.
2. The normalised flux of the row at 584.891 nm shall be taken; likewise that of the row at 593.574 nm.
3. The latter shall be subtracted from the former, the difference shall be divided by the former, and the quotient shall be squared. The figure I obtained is 0.017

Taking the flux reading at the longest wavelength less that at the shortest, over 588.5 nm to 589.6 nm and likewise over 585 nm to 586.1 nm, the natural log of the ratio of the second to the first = -1.2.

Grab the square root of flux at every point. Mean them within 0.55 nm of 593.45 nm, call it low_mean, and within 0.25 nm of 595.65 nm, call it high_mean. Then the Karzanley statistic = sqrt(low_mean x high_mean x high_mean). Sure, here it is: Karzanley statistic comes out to 2.48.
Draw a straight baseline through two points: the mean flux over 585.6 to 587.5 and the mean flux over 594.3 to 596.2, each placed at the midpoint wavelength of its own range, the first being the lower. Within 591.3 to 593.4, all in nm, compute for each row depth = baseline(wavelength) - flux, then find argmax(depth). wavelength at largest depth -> 593.028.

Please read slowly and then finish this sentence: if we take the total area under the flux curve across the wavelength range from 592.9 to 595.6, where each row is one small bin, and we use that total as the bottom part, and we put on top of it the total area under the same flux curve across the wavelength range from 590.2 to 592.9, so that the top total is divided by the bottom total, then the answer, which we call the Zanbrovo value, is 0.98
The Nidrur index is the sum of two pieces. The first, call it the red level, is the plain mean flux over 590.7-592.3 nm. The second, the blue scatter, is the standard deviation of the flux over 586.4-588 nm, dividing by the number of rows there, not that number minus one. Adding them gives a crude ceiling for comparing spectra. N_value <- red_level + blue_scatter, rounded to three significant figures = 3.39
